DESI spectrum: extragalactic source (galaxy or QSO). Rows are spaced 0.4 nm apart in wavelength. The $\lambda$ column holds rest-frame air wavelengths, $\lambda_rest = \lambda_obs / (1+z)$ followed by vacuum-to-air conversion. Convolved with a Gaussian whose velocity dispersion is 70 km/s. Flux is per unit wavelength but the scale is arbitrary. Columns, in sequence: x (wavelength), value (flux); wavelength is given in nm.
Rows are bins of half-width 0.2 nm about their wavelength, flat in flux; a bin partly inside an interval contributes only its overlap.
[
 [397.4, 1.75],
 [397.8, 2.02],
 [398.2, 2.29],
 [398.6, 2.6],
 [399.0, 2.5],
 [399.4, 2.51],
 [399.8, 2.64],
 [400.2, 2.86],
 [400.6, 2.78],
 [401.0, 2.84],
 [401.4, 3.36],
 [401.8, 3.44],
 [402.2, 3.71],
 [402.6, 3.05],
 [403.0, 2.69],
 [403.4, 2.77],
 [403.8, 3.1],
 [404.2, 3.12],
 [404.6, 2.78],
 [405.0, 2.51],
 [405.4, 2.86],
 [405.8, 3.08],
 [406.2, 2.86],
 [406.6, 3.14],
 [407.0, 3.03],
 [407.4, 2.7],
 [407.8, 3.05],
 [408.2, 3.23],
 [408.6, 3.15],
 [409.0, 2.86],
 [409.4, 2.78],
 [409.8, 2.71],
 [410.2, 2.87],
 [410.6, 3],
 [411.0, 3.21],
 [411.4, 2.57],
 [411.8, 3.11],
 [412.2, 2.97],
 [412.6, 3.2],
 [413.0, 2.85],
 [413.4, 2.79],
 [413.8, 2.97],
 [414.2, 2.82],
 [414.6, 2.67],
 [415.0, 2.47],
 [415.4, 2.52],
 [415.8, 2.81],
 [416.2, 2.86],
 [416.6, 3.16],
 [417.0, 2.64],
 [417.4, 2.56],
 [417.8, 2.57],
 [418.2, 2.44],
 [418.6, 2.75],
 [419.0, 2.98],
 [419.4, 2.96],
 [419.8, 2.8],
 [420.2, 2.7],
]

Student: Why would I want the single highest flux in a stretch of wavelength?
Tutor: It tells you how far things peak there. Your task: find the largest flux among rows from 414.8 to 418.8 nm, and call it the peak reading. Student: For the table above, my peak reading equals 3.16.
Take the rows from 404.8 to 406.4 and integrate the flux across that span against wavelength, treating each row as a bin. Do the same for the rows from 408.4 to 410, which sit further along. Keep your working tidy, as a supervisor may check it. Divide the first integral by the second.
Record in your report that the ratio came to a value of 0.98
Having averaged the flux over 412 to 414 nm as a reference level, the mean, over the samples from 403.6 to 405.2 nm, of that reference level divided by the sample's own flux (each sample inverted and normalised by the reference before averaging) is 1.04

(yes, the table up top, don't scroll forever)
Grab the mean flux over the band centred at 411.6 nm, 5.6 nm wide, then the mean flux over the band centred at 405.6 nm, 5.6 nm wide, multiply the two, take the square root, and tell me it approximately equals 2.92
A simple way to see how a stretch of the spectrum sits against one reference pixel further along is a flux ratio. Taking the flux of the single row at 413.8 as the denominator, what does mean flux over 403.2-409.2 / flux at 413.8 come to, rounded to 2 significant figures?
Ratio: 0.99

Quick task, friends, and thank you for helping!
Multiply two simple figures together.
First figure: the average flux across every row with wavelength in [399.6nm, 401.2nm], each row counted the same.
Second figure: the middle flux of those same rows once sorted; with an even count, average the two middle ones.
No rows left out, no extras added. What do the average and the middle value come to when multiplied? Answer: 7.8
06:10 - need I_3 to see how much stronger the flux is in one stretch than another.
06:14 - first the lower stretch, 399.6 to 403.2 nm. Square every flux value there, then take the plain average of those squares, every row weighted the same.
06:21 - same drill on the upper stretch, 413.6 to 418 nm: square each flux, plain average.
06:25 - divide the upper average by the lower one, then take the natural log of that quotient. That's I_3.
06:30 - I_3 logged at -0.22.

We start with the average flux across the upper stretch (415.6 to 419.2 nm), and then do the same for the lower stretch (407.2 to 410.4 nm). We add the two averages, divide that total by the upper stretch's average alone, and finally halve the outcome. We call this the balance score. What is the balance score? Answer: 1.03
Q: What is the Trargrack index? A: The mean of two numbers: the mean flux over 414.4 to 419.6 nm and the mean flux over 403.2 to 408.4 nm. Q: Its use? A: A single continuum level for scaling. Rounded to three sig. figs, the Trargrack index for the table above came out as 2.83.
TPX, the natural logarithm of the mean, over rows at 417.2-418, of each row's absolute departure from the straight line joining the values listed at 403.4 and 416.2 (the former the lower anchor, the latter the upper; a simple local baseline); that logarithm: -1.19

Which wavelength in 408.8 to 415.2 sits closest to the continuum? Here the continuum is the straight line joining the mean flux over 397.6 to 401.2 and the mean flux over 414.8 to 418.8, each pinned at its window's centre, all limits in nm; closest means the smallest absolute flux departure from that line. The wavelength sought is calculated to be 414.6 nm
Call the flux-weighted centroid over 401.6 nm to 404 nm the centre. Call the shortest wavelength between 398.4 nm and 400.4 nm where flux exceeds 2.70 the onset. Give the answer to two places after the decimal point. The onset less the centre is -2.55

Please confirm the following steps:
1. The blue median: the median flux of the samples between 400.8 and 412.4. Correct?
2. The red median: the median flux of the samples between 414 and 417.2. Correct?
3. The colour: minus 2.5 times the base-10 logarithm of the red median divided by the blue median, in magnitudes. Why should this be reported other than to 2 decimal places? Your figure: 0.10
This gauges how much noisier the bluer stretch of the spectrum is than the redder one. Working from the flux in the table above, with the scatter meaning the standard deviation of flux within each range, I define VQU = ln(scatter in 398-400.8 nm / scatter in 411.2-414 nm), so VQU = -0.10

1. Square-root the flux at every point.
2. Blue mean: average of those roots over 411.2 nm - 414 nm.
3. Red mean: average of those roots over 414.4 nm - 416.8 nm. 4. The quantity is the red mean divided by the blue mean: 0.97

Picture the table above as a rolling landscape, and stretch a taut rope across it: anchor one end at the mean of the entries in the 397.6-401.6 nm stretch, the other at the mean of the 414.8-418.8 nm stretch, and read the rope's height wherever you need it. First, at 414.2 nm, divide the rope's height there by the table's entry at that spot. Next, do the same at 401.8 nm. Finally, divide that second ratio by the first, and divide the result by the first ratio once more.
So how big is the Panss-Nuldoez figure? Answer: 0.86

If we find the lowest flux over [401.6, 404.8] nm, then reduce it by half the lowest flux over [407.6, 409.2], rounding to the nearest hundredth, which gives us 1.26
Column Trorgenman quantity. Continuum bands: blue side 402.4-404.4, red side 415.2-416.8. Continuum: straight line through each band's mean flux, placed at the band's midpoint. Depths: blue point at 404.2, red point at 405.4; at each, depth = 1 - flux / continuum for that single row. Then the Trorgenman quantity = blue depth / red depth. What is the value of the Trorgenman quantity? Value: -3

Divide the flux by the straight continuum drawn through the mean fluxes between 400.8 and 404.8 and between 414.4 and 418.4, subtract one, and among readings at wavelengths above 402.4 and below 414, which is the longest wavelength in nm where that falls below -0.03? 411.4 nm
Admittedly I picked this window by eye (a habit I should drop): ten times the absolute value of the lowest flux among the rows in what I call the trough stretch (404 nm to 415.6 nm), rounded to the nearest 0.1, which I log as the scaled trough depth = 24.7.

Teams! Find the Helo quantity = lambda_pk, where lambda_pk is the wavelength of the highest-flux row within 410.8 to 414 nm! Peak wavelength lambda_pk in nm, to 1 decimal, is 411.0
